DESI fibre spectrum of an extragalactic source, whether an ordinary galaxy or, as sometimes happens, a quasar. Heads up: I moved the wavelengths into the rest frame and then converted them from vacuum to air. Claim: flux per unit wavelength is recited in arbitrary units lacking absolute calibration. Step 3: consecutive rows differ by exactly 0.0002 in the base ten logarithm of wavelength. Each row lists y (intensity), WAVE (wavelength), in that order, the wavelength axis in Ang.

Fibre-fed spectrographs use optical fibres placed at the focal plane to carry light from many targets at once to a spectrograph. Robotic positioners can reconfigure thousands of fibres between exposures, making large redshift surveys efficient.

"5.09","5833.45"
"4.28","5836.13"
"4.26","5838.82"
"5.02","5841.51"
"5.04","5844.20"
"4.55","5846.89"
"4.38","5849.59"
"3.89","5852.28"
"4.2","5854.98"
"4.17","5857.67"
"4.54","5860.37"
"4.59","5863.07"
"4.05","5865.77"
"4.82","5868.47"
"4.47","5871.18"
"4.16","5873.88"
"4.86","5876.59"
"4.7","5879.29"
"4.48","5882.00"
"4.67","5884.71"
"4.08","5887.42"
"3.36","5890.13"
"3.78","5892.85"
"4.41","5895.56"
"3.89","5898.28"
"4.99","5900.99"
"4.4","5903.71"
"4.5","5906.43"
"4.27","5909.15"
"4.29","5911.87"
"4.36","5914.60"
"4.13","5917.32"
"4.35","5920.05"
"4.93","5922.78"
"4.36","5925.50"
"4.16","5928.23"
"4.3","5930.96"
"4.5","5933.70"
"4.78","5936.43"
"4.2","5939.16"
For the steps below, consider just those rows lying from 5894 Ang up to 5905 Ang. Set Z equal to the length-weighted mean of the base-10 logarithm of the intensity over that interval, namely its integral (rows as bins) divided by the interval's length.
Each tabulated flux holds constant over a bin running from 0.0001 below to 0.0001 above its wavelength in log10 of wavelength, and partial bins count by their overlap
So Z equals 0.643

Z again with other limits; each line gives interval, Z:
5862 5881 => 0.654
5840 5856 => 0.653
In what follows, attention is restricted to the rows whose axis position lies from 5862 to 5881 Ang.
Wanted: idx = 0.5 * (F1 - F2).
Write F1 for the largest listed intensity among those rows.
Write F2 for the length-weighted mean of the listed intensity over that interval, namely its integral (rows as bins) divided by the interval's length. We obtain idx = 0.17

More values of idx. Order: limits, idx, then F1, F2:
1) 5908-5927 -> 0.27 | 4.93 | 4.4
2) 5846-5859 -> 0.16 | 4.55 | 4.2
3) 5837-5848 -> 0.17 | 5.04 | 4.7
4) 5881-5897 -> 0.28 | 4.67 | 4.1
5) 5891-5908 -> 0.35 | 4.99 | 4.3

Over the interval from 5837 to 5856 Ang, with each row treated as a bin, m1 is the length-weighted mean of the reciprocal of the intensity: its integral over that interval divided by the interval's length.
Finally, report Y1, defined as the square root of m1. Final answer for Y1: 0.474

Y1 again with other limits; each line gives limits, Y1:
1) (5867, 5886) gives 0.467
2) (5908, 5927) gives 0.478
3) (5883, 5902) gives 0.494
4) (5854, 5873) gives 0.477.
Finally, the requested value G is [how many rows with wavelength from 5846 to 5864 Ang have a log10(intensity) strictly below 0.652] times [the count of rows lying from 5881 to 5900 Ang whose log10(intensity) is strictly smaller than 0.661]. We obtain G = 24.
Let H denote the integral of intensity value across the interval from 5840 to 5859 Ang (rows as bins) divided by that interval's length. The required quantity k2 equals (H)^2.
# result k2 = 19.9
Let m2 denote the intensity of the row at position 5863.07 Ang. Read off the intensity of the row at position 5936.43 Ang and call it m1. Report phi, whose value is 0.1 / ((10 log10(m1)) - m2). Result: 0.045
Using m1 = 4.78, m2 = 4.59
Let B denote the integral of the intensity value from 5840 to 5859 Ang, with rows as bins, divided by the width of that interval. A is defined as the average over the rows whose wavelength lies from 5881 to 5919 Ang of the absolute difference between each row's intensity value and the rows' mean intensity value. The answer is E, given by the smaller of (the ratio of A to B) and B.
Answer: 0.066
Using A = 0.29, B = 4.46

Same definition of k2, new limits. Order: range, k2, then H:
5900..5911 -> 20.4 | 4.51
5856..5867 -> 18.8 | 4.34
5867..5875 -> 20.1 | 4.49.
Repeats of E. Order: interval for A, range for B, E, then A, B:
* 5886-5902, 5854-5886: 0.092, 0.41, 4.48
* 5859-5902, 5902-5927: 0.082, 0.36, 4.41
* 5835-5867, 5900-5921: 0.063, 0.28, 4.40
